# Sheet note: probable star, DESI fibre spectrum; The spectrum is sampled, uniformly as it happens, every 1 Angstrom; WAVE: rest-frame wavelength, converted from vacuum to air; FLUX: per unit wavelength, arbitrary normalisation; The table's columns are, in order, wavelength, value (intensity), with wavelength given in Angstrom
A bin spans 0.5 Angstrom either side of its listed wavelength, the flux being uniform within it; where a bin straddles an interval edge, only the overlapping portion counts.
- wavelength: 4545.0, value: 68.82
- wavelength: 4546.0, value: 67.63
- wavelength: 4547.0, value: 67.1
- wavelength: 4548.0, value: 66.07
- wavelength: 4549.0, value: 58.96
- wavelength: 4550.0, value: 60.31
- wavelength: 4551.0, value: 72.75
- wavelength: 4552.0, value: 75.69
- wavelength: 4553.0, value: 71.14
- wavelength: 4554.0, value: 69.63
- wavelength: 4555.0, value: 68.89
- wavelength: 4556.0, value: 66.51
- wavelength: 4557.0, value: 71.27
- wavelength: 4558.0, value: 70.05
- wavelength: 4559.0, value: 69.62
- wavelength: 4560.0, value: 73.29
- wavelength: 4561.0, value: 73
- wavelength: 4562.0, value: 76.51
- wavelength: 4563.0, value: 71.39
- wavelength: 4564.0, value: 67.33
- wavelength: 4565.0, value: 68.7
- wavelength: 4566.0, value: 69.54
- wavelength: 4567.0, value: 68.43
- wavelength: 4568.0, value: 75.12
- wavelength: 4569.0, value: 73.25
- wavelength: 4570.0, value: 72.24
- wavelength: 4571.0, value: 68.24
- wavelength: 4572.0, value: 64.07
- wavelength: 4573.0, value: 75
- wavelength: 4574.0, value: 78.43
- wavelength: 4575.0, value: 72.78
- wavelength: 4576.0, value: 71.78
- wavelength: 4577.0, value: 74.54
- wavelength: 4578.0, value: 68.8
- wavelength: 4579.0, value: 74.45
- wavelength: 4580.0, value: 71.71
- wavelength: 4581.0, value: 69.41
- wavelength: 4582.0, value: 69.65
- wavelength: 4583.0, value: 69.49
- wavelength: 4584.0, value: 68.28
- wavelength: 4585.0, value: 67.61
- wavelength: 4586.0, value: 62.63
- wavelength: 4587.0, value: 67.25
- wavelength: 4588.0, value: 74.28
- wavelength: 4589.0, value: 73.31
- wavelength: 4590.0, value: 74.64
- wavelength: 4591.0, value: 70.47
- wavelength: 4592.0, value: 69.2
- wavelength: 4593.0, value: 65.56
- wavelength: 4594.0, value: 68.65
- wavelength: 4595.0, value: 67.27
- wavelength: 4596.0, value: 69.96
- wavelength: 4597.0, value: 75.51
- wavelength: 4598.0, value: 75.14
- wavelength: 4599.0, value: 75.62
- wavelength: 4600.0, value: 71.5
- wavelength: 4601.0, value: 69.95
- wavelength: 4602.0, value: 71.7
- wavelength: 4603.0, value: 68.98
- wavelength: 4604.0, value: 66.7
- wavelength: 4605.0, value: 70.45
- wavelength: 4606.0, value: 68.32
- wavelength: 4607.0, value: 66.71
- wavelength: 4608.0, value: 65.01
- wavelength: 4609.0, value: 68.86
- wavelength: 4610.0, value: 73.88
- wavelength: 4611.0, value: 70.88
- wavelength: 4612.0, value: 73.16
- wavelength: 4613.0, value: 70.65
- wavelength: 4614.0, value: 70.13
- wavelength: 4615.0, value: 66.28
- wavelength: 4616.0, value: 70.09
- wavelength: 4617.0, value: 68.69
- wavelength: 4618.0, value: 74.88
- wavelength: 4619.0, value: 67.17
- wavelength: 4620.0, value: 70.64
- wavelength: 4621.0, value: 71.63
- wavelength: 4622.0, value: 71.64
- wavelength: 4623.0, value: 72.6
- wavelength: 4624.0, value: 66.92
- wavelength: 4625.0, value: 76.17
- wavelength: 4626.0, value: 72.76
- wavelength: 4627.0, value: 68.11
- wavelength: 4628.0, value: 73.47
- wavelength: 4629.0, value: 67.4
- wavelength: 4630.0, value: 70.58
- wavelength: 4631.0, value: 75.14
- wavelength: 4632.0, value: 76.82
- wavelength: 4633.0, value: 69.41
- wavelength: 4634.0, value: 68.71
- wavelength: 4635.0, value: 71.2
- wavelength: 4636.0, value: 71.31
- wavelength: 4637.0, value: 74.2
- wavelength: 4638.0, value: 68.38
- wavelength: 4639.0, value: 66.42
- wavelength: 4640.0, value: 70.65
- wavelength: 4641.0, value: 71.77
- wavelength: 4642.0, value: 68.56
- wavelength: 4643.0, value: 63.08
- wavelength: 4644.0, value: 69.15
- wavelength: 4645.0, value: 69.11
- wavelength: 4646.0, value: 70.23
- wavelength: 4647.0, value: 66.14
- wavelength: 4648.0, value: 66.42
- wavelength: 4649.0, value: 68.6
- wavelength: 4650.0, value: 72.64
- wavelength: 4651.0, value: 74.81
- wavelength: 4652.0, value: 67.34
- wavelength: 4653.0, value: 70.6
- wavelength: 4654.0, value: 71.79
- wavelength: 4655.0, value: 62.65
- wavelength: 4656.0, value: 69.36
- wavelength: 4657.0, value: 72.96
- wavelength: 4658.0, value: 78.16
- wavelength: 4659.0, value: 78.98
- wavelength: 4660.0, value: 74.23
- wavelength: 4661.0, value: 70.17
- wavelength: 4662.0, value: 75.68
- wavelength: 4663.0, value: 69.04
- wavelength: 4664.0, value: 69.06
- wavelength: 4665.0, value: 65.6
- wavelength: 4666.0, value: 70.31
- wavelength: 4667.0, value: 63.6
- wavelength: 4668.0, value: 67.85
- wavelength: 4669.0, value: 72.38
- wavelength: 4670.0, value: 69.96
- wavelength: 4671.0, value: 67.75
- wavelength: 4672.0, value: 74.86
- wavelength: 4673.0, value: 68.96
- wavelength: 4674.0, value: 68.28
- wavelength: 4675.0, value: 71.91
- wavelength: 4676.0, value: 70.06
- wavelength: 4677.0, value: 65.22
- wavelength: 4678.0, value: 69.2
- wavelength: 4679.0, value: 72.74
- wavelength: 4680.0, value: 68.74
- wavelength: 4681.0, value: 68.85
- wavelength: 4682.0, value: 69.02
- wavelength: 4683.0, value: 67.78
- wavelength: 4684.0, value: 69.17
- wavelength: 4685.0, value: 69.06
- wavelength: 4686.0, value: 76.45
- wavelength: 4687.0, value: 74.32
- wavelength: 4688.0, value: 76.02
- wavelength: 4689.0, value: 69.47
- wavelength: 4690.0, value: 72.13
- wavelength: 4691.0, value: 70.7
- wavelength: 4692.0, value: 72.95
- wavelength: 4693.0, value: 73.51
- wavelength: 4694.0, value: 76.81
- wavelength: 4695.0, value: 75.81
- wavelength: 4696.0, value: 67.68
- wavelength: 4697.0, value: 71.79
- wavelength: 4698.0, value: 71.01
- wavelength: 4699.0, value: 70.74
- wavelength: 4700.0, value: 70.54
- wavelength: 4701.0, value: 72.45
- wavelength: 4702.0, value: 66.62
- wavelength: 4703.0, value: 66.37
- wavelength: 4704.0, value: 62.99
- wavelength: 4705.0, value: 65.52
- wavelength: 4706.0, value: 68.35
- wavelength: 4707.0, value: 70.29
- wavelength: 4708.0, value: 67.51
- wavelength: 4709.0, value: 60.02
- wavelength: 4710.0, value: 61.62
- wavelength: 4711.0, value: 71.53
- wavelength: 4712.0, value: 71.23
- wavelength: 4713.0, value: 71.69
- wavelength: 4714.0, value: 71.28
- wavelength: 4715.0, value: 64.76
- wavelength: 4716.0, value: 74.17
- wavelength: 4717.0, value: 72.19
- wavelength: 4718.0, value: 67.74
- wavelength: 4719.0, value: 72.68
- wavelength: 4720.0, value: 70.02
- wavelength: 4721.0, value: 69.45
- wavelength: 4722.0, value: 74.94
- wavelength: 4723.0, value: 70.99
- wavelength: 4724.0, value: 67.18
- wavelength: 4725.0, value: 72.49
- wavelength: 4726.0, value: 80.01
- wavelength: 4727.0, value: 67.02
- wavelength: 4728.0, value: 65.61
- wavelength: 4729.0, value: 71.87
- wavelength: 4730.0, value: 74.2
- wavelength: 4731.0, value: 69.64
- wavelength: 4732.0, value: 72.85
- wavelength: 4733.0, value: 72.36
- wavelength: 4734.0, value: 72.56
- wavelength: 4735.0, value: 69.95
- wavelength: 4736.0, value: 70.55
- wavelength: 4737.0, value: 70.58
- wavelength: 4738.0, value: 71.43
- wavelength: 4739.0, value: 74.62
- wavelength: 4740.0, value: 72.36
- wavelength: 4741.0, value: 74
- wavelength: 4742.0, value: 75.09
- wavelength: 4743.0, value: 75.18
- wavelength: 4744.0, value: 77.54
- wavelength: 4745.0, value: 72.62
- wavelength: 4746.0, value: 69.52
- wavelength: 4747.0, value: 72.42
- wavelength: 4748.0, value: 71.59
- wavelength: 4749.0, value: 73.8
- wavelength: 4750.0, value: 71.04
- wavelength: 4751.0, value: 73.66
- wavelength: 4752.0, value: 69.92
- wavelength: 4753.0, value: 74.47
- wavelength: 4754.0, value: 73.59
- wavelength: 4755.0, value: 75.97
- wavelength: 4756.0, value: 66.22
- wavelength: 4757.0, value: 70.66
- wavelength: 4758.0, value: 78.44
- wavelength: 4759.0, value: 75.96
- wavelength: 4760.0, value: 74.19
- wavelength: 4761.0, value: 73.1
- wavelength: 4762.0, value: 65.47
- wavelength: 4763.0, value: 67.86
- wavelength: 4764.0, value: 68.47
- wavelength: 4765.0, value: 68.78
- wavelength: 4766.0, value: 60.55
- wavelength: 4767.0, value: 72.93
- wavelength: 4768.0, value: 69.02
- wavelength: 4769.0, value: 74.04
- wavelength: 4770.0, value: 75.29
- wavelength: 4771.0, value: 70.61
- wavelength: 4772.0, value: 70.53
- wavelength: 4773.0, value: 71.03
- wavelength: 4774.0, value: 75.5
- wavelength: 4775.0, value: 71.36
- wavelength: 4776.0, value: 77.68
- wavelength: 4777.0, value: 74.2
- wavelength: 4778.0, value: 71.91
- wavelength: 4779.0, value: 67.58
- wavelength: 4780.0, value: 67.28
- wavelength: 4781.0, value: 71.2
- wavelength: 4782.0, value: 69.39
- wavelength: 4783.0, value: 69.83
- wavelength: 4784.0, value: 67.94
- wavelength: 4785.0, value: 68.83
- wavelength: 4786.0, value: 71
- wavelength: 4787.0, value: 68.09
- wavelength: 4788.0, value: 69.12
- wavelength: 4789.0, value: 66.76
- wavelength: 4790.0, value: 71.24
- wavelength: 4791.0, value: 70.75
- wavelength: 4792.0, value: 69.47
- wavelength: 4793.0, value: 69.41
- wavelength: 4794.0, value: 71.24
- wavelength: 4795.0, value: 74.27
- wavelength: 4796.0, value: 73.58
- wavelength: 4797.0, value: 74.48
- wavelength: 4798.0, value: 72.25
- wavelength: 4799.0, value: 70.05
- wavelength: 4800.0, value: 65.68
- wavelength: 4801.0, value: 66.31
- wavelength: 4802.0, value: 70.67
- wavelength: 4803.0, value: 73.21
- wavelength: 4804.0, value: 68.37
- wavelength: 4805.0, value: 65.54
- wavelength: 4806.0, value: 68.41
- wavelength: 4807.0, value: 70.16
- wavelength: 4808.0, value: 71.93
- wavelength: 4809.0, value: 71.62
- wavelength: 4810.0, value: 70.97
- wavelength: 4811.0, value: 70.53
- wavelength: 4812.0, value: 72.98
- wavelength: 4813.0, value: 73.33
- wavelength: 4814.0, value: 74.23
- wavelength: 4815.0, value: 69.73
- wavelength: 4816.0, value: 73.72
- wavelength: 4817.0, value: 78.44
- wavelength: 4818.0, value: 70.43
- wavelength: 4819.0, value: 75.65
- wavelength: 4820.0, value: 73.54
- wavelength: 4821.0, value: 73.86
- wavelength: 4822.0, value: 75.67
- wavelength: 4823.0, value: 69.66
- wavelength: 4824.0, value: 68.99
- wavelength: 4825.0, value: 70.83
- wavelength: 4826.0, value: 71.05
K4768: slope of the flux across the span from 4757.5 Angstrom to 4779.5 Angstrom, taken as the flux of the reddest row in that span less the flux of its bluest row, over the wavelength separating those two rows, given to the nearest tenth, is -0.5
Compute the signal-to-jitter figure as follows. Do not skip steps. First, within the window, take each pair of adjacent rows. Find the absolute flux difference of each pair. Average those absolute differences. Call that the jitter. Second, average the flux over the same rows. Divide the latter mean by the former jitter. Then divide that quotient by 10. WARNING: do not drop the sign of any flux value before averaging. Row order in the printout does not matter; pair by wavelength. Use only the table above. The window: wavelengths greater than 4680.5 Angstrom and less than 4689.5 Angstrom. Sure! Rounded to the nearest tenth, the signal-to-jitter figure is 2.8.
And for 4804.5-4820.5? 2.7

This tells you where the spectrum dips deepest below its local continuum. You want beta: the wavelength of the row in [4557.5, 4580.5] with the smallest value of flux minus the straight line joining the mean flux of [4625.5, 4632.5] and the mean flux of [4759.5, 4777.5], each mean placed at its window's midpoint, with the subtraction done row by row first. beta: 4572.0 Angstrom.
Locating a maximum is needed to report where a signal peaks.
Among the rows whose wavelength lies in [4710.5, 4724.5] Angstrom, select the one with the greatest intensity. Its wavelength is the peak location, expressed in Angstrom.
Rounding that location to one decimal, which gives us 4722.0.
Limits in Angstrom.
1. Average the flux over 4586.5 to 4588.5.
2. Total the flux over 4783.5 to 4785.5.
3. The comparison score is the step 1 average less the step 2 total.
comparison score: -66.0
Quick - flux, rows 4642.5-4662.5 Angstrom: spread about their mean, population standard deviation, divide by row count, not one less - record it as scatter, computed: 4.3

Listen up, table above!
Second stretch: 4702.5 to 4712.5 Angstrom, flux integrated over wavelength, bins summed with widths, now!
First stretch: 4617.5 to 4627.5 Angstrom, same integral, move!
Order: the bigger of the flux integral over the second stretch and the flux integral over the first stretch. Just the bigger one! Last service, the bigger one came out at 713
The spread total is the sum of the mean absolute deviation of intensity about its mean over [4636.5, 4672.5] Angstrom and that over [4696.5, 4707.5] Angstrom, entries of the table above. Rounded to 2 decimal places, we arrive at 5.52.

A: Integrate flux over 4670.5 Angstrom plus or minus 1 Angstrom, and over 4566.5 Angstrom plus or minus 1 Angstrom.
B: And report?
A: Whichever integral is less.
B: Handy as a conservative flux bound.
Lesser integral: 137.7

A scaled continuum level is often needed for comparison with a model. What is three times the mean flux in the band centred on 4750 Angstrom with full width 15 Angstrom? 218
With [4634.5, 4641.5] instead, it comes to 212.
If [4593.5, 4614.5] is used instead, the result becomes 211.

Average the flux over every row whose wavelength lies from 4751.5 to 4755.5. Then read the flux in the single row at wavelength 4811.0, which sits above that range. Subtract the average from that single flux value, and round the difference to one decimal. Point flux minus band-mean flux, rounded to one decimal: -3.0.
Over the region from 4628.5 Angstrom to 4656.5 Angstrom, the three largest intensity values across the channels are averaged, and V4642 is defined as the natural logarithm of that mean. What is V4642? 4.33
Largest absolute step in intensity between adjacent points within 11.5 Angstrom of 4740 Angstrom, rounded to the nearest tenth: 4.9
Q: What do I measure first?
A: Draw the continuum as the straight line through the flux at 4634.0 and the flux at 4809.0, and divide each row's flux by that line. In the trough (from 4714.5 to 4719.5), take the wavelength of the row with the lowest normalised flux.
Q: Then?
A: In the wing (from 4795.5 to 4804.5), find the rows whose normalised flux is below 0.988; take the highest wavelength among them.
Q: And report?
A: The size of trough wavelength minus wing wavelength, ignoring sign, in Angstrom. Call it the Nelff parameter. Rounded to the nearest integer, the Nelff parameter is 89 Angstrom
